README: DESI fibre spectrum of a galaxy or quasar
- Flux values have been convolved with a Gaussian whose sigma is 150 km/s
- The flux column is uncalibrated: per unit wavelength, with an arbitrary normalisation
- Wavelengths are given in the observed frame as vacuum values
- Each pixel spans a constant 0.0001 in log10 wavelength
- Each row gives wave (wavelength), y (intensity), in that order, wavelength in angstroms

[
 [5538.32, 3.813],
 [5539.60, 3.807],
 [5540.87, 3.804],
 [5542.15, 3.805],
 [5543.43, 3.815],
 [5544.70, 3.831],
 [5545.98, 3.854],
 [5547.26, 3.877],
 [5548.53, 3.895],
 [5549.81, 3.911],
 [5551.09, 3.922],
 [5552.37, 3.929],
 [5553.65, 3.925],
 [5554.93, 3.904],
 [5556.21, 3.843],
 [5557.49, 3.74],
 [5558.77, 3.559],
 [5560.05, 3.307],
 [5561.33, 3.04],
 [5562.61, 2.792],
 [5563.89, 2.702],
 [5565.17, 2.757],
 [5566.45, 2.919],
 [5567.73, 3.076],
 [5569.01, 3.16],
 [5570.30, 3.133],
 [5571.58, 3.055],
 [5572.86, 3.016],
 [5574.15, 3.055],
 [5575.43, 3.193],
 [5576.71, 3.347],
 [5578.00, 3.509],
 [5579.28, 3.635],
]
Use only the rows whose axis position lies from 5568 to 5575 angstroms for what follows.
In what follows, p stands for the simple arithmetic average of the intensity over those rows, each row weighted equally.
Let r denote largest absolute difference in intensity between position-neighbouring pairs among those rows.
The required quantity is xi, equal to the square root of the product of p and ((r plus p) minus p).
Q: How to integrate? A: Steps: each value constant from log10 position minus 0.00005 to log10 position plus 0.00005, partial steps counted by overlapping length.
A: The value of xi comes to 0.49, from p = 3.1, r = 0.08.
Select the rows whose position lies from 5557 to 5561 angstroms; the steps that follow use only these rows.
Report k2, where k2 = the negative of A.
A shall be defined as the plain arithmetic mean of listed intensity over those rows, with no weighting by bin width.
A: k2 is -3.54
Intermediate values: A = 3.5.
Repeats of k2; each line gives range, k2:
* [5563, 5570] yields -2.92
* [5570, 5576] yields -3.09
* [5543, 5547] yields -3.83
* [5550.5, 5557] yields -3.90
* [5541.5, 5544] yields -3.81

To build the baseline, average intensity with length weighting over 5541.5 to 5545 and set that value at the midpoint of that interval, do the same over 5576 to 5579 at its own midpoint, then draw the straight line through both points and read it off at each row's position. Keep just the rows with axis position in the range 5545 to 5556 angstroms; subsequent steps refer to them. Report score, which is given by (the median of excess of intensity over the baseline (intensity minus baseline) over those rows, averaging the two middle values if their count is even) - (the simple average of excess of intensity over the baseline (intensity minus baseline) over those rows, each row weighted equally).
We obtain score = 0.01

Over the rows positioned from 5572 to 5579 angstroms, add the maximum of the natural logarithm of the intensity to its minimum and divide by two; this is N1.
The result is 1.18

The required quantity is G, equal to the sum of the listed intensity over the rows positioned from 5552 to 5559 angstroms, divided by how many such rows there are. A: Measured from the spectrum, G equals 3.8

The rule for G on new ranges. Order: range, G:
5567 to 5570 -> 3.1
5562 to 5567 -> 2.8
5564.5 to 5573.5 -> 3.0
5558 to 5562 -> 3.3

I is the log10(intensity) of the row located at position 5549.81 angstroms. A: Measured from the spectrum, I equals 0.592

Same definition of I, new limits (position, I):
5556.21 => 0.585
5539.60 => 0.581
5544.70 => 0.583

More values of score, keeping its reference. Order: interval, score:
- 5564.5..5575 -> 0.04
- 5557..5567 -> -0.10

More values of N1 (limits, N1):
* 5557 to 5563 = 1.17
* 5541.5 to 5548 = 1.35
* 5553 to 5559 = 1.32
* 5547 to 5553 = 1.36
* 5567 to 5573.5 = 1.13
